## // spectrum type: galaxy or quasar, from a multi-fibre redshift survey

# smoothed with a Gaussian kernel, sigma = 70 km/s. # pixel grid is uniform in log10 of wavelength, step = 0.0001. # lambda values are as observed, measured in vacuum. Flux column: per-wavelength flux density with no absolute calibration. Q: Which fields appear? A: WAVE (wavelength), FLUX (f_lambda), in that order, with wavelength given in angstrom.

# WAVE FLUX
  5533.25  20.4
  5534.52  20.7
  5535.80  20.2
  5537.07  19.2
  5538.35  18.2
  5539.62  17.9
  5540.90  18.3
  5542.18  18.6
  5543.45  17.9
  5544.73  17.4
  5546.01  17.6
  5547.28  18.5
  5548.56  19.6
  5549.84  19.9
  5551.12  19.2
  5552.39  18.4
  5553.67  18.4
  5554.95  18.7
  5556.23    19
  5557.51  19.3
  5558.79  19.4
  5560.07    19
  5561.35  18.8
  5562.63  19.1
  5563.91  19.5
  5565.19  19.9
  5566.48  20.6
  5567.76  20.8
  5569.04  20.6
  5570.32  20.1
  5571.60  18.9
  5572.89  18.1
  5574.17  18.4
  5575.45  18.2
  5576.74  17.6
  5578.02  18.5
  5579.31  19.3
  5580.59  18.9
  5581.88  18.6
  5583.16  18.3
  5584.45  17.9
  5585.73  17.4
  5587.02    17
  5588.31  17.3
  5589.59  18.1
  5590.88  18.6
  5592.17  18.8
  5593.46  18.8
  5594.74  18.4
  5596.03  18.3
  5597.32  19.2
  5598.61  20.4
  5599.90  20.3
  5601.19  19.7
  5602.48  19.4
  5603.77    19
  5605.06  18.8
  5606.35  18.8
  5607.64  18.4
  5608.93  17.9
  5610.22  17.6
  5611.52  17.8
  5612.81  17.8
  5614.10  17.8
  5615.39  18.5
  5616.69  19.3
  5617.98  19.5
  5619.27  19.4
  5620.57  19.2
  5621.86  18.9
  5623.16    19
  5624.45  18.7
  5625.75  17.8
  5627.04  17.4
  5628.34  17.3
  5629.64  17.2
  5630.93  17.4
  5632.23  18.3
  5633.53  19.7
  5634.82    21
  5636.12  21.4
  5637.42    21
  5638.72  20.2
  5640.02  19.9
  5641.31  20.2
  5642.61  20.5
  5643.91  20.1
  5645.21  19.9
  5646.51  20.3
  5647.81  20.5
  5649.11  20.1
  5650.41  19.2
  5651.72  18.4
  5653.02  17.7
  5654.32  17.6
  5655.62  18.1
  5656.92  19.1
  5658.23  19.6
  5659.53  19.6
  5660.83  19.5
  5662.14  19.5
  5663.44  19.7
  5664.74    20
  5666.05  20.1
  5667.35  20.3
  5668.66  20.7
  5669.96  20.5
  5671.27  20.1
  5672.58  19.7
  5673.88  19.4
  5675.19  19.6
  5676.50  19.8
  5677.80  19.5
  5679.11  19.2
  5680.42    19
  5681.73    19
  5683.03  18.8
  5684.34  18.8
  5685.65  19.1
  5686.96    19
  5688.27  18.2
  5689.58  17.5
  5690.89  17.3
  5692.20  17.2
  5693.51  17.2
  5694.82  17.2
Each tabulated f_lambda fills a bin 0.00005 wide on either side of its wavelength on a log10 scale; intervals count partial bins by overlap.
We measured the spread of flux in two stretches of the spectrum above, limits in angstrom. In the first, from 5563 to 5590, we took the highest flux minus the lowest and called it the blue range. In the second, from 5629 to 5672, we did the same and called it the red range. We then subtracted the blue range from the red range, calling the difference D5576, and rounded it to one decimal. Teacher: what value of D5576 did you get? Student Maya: 0.4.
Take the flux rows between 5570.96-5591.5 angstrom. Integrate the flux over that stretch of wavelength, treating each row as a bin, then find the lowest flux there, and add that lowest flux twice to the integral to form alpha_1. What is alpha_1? 408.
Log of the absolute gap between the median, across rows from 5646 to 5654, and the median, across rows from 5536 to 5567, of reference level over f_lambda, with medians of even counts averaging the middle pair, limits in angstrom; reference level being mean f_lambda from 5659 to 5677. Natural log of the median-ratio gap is -3.23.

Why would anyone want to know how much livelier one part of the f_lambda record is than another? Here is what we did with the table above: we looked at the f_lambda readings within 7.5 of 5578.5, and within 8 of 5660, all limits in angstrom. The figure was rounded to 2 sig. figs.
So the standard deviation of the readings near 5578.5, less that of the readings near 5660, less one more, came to -1.4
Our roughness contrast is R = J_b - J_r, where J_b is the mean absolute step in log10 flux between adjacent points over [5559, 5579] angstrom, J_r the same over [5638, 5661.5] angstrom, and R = 0.002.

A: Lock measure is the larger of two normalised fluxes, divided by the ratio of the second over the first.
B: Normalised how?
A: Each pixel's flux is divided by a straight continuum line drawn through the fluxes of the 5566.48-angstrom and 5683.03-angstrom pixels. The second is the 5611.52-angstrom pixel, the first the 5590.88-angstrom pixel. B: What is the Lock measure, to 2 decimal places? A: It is 0.95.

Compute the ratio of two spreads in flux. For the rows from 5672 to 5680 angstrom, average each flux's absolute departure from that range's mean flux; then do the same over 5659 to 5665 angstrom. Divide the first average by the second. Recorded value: 1.1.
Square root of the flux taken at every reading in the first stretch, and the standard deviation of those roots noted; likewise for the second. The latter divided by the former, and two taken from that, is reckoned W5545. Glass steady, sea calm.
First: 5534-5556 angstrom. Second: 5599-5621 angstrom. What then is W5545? -1.1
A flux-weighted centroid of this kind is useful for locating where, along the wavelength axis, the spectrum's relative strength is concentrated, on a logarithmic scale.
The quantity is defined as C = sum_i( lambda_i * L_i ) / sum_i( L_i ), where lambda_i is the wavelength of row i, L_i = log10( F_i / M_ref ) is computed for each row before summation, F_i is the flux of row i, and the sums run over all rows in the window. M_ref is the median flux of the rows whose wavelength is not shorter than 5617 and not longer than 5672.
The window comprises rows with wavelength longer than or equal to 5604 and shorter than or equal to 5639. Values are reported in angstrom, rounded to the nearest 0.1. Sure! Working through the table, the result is 5616.4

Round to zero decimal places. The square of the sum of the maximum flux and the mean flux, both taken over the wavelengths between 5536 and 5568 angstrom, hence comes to 1578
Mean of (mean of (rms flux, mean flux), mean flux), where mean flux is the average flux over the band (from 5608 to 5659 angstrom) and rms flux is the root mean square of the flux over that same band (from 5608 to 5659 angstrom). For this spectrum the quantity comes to 19.0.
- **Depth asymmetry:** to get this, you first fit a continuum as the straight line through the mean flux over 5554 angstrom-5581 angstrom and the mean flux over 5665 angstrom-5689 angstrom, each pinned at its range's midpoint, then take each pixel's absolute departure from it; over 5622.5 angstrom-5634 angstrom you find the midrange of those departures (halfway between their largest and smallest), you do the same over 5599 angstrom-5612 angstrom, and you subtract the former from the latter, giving -0.3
